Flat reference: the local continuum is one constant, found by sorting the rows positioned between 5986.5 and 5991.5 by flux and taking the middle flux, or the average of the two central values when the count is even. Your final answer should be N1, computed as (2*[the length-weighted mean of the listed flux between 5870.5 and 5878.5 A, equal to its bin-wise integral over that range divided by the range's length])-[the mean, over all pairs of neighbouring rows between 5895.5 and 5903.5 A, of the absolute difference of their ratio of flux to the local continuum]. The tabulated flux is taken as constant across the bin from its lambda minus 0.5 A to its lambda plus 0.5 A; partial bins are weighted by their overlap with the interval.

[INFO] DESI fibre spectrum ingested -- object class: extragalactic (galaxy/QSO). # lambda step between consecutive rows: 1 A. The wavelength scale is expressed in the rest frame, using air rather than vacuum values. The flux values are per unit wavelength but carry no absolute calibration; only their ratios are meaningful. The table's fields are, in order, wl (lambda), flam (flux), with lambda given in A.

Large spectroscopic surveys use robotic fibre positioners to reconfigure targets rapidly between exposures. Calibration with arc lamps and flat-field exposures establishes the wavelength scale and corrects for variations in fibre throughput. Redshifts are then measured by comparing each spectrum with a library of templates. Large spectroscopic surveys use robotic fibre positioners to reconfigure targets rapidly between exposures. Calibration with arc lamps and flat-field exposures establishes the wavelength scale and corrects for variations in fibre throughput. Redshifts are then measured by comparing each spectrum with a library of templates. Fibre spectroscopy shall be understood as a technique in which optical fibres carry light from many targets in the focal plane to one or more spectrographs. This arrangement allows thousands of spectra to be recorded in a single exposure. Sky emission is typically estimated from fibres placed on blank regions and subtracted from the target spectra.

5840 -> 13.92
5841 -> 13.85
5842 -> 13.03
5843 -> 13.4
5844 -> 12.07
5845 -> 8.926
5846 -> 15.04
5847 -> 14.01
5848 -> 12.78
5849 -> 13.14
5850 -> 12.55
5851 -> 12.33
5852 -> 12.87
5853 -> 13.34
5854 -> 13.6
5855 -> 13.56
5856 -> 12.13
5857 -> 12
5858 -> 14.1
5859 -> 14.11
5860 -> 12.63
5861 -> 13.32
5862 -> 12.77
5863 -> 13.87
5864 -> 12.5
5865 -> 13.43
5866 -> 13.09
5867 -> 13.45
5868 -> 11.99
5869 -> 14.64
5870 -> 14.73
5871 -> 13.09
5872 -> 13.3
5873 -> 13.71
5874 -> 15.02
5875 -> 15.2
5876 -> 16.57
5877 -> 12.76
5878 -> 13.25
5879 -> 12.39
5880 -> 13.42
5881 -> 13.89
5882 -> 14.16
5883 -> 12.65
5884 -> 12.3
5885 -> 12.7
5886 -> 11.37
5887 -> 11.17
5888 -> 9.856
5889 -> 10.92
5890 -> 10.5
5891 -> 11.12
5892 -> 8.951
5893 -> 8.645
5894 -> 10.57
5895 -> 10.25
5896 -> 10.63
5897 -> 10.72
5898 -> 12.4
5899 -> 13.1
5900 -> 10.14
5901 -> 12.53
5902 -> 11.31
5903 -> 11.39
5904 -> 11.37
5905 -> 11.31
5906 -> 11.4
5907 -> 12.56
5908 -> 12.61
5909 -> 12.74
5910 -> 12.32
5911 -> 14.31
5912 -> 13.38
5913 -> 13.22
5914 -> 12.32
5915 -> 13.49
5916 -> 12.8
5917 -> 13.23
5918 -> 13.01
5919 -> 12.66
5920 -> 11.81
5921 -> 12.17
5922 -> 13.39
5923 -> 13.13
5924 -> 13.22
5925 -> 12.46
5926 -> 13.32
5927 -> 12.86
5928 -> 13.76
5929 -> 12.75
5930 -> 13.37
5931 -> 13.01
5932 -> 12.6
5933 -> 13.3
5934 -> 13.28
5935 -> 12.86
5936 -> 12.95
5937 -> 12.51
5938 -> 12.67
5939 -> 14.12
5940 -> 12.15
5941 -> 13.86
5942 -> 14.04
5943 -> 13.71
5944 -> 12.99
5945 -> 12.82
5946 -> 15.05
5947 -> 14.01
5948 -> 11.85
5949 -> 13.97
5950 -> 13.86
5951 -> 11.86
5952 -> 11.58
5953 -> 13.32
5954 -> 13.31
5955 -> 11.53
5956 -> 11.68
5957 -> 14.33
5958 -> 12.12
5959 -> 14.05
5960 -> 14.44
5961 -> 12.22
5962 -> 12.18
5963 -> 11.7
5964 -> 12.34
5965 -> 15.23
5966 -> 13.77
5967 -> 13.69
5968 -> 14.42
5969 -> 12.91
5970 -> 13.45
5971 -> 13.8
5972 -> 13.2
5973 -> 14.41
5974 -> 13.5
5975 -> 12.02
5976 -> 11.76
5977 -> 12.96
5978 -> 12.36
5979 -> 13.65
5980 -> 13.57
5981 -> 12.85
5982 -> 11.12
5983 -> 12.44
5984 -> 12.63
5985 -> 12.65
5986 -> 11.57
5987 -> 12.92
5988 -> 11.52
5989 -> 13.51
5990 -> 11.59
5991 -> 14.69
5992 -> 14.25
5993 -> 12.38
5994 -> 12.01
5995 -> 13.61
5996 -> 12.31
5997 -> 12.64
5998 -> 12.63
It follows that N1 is 28.1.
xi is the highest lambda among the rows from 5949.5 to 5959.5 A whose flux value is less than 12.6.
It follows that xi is 5958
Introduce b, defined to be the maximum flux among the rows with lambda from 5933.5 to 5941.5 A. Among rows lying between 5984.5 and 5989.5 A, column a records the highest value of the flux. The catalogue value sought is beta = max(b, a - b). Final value 14.1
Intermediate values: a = 13.51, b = 14.12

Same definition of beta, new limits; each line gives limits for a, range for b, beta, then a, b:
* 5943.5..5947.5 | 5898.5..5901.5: 13.1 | 15.05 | 13.1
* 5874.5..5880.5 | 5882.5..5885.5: 12.7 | 16.57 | 12.7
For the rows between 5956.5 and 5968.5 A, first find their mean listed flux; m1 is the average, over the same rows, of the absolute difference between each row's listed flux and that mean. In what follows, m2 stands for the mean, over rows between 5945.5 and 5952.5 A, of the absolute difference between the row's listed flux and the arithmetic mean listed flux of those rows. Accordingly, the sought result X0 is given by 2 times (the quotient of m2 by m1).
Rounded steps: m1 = 1.1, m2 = 1.20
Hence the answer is 2.3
